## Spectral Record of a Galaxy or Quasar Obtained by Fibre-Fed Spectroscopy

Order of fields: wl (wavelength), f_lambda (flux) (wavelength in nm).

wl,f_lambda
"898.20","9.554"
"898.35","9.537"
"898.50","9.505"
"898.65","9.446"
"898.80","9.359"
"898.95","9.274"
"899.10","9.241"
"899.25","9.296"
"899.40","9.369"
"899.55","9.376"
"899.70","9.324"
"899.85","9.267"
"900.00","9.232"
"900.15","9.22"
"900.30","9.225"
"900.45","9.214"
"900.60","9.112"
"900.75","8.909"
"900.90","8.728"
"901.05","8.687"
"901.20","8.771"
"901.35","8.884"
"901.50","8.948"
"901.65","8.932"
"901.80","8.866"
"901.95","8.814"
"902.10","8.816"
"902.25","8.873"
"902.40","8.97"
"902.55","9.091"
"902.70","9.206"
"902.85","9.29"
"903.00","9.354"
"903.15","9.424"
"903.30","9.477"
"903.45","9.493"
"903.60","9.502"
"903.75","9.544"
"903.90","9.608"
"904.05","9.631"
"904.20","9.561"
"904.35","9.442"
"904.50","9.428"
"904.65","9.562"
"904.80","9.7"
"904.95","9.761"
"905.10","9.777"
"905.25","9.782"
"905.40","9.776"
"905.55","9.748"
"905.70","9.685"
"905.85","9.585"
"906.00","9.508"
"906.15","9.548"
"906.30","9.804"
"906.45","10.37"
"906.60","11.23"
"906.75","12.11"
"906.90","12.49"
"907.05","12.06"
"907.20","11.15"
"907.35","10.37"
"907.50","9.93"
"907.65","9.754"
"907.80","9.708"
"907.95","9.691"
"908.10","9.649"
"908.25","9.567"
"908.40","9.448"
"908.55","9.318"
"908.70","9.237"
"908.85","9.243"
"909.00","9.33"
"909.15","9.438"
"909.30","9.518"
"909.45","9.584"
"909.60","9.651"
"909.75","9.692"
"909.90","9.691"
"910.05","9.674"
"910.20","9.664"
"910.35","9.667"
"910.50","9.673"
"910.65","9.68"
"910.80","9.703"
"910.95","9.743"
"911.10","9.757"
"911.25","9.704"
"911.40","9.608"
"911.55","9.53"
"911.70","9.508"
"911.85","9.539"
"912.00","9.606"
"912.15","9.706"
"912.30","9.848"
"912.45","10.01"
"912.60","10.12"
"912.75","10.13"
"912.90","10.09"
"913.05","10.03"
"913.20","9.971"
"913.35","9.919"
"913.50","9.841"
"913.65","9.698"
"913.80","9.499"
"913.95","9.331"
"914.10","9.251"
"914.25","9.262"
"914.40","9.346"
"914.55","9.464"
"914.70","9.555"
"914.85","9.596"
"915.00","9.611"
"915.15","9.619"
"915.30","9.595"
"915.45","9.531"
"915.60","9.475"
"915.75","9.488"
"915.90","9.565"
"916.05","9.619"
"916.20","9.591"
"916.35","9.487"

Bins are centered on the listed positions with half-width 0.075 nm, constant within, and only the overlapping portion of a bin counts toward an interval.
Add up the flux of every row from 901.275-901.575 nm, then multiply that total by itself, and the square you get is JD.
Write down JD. 318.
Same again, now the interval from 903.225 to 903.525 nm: 360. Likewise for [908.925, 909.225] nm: 352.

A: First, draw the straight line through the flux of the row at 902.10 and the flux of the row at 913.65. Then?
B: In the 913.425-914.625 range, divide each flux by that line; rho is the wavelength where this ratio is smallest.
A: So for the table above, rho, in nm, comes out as 914.10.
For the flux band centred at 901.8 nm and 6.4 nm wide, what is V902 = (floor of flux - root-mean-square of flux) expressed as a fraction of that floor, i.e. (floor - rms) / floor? -0.064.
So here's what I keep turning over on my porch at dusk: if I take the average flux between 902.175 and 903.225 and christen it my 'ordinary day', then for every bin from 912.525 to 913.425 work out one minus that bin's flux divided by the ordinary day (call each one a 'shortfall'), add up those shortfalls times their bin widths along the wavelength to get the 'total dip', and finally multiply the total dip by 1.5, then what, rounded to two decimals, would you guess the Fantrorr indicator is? -0.13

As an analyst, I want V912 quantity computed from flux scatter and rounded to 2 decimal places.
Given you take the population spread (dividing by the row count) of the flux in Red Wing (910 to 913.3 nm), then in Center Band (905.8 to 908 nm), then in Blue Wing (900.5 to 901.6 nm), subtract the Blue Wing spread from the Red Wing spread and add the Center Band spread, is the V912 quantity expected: 1.07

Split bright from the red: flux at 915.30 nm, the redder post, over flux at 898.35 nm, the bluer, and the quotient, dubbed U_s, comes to 1.006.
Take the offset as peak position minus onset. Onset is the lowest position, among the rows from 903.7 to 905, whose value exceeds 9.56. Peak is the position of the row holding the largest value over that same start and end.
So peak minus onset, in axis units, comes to 1.05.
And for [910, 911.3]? 1.05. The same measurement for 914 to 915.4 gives 0.30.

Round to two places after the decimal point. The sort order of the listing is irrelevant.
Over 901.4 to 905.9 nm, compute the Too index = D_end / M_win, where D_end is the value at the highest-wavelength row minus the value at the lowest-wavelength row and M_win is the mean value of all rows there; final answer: 0.07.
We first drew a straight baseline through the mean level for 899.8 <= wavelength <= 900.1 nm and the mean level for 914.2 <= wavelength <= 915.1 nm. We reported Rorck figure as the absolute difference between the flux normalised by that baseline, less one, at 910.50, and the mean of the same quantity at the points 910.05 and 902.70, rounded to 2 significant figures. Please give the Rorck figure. 0.018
